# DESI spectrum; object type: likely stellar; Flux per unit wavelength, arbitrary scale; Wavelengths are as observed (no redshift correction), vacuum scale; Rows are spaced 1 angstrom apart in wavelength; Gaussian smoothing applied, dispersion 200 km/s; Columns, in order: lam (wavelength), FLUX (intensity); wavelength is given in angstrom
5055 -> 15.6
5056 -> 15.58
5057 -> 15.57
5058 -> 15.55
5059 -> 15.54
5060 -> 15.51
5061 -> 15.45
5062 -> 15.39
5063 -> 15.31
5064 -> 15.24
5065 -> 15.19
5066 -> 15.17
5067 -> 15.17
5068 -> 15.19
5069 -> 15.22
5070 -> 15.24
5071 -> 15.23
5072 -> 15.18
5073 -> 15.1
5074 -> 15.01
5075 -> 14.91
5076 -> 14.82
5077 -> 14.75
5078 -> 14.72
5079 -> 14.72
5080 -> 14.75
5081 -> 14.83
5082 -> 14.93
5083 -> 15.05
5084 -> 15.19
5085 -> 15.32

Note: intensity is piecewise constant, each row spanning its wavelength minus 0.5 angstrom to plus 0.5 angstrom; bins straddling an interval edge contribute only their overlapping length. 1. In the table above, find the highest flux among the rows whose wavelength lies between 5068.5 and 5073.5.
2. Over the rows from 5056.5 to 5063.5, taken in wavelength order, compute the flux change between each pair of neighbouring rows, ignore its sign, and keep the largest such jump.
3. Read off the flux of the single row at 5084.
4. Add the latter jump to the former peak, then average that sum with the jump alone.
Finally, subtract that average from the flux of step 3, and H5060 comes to 7.49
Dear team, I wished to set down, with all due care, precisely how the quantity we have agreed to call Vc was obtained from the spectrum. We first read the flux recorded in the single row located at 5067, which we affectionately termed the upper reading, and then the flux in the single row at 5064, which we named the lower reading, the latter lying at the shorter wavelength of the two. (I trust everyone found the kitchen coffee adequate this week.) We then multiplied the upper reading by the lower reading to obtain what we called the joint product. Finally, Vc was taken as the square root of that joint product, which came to 15.2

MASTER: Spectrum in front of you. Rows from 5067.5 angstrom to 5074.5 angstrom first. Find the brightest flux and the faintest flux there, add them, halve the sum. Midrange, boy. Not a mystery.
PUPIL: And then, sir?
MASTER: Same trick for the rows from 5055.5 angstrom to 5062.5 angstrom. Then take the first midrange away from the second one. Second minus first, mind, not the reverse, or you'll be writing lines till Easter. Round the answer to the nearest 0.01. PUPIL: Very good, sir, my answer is 0.36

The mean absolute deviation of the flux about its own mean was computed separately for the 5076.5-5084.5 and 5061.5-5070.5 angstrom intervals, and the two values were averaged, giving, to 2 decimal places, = 0.10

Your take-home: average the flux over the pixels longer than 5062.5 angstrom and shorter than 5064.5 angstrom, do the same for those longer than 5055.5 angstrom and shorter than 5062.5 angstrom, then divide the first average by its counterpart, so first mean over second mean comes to 0.985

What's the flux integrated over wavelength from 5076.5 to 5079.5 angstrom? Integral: 44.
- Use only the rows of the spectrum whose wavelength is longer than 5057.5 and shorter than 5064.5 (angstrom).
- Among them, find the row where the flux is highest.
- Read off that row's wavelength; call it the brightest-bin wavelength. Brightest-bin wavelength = 5058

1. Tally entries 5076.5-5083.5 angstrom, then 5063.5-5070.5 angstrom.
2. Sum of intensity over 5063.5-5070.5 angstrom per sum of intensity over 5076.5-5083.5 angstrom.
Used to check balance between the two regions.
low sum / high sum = 1.0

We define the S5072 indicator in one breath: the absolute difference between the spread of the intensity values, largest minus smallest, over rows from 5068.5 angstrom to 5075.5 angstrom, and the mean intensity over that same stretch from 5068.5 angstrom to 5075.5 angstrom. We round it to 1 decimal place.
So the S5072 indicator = 14.8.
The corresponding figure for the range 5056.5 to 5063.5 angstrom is 15.2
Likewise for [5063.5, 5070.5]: 15.1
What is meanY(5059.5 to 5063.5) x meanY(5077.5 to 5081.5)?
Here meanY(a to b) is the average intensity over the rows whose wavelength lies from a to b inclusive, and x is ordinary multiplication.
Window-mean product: 227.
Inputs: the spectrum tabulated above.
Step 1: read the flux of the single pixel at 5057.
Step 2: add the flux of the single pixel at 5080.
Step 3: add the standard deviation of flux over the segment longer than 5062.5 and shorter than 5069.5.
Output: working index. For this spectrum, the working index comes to 30.4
